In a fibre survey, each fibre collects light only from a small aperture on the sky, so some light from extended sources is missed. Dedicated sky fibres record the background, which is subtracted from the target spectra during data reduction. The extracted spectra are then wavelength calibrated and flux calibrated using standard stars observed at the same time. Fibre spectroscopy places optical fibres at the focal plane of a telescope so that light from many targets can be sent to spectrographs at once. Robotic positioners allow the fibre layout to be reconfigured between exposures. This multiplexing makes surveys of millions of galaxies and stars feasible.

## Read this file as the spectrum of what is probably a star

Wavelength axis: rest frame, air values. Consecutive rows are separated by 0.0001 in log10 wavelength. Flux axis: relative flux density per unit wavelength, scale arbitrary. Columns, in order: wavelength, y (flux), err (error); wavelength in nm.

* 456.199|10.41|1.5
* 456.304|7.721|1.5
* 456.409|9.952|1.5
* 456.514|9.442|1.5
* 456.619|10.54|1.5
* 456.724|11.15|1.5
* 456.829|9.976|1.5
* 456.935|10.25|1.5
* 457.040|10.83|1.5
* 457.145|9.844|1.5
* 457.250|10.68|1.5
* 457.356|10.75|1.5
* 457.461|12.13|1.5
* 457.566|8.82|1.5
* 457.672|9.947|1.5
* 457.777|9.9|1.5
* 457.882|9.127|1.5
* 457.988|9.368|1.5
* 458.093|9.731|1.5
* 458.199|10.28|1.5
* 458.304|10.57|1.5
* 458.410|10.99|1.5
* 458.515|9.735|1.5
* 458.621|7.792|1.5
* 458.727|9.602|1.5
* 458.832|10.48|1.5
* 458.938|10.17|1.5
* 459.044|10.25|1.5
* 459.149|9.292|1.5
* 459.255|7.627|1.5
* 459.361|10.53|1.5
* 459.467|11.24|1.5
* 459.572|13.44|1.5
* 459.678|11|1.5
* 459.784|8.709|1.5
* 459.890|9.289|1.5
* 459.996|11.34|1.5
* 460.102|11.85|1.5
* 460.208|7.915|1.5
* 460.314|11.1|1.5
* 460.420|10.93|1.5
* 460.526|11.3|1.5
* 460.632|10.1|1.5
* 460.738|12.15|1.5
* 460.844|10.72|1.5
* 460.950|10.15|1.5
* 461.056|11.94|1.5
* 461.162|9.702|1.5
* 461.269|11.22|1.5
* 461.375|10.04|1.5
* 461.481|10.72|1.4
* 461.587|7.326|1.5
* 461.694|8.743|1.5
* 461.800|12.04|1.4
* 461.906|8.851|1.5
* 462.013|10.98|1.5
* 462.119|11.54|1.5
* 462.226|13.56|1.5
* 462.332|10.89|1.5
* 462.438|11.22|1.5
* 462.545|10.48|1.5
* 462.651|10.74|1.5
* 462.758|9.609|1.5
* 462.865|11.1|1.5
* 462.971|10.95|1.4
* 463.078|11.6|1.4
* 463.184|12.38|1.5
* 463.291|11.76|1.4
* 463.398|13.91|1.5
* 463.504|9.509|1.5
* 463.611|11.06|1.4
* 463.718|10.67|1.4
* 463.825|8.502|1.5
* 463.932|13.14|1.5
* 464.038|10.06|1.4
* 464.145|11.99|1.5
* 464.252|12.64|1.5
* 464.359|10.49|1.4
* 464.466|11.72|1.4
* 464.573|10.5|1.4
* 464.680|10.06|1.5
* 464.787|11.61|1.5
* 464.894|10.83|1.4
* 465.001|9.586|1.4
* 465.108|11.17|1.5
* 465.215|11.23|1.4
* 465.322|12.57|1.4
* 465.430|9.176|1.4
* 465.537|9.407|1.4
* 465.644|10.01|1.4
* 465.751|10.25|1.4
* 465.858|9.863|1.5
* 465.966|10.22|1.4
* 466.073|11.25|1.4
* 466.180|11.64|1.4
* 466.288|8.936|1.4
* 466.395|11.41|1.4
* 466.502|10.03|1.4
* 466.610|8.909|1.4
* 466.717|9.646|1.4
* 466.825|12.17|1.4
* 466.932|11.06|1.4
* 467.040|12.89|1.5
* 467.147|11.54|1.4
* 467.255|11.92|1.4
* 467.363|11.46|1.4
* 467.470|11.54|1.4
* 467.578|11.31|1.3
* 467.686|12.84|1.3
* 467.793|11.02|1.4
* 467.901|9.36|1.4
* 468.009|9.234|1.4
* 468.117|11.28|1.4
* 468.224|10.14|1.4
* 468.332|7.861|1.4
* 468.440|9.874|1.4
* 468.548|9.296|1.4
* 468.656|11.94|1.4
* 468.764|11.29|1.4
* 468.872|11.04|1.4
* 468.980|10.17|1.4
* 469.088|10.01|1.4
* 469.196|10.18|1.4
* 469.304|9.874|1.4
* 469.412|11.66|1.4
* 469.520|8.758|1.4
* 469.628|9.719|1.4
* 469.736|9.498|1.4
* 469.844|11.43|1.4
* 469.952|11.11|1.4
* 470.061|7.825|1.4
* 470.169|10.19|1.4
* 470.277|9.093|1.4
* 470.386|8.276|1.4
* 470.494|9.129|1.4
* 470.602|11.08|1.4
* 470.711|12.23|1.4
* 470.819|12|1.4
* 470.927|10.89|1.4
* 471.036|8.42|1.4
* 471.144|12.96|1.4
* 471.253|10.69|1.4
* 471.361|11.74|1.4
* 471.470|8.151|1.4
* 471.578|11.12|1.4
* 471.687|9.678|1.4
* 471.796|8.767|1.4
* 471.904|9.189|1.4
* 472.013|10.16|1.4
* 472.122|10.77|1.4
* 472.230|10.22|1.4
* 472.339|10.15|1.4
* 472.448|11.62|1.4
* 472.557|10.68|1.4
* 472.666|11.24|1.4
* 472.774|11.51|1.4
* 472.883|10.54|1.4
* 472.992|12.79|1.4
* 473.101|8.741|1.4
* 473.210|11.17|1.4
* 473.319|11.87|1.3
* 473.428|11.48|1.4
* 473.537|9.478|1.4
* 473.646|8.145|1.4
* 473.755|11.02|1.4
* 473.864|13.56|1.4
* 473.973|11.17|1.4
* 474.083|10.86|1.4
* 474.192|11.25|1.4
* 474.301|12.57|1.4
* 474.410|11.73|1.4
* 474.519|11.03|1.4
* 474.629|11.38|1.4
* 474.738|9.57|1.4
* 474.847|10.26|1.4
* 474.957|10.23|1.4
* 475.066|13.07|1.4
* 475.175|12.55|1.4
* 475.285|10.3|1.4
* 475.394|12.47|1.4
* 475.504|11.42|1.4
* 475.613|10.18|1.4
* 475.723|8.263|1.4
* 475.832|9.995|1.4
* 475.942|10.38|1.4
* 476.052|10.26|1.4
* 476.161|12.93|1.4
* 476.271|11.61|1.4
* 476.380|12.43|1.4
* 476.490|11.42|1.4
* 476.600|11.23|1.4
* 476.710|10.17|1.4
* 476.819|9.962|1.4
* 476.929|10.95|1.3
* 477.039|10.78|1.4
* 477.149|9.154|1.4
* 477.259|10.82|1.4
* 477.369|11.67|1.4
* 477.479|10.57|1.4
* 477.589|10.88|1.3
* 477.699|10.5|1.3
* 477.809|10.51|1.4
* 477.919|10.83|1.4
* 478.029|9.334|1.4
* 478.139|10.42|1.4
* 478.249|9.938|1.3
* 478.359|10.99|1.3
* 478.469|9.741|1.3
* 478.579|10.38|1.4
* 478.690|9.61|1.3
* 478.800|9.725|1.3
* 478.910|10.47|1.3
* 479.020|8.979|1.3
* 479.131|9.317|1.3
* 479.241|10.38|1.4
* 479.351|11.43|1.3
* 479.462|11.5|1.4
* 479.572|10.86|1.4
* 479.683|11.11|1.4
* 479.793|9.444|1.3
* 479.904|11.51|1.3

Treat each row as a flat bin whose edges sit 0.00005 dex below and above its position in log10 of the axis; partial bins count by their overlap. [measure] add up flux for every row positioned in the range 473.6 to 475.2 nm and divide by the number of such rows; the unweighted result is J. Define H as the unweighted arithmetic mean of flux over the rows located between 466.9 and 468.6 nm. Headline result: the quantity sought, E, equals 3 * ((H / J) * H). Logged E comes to 31.1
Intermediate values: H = 10.8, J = 11.2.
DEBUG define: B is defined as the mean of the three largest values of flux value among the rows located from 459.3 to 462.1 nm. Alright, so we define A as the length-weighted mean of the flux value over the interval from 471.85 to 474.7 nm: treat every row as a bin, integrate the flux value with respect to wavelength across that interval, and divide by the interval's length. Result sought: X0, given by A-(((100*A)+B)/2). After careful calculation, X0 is -542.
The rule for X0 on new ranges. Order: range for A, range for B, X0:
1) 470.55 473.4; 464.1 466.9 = -531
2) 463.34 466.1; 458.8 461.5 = -536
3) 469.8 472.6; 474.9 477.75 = -510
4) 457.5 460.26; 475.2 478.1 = -495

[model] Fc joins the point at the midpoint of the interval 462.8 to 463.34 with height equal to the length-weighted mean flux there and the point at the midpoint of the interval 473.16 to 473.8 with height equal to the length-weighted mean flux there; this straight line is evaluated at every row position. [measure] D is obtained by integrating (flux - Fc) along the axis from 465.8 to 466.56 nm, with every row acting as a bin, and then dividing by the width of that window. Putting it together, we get -0.7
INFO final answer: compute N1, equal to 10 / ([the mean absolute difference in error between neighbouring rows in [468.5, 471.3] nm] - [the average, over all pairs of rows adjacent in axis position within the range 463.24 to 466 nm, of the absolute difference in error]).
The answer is -208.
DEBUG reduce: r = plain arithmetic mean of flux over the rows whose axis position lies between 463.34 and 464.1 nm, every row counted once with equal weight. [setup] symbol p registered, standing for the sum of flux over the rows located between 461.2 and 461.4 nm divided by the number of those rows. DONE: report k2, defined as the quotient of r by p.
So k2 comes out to 1.03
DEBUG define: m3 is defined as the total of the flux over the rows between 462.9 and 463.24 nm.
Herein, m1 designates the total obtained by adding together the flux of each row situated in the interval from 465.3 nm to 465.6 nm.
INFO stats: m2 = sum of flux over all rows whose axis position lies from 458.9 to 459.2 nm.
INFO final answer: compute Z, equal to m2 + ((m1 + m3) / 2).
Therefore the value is 63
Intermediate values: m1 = 31.2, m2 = 30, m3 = 34.9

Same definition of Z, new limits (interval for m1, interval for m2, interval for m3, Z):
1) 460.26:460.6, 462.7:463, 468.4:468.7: 64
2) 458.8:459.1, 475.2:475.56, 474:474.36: 67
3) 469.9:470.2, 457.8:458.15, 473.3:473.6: 59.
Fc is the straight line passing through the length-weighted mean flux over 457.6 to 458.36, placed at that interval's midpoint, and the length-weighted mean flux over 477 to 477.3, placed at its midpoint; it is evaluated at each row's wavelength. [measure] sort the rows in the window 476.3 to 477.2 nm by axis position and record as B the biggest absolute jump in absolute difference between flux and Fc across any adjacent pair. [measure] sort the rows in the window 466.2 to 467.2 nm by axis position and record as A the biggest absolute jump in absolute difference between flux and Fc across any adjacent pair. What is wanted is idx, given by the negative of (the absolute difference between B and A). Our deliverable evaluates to -0.79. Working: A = 1.8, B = 1.04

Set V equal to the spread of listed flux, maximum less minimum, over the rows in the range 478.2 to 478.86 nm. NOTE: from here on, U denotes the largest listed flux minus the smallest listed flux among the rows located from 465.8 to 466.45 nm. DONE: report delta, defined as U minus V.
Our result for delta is 1.3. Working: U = 2.7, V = 1.4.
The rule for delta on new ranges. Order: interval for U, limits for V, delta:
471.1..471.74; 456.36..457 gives 3.1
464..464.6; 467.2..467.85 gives 0.8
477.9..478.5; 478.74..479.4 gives -0.8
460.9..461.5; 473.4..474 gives -3.2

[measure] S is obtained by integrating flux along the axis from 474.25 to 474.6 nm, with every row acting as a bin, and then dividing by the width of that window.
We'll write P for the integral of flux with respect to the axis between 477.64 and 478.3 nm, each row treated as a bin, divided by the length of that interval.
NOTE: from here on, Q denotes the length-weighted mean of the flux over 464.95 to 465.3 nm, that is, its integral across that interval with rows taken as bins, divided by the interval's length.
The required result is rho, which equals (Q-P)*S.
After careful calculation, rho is 7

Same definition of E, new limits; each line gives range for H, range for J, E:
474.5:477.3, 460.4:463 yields 33.2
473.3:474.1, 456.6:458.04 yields 35.1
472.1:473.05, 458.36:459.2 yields 37.5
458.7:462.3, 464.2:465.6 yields 30.3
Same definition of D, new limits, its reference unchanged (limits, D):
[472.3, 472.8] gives 0.4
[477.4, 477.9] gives 0.6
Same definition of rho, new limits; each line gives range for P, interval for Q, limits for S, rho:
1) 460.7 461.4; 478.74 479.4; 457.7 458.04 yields -8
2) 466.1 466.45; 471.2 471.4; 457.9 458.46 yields 5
